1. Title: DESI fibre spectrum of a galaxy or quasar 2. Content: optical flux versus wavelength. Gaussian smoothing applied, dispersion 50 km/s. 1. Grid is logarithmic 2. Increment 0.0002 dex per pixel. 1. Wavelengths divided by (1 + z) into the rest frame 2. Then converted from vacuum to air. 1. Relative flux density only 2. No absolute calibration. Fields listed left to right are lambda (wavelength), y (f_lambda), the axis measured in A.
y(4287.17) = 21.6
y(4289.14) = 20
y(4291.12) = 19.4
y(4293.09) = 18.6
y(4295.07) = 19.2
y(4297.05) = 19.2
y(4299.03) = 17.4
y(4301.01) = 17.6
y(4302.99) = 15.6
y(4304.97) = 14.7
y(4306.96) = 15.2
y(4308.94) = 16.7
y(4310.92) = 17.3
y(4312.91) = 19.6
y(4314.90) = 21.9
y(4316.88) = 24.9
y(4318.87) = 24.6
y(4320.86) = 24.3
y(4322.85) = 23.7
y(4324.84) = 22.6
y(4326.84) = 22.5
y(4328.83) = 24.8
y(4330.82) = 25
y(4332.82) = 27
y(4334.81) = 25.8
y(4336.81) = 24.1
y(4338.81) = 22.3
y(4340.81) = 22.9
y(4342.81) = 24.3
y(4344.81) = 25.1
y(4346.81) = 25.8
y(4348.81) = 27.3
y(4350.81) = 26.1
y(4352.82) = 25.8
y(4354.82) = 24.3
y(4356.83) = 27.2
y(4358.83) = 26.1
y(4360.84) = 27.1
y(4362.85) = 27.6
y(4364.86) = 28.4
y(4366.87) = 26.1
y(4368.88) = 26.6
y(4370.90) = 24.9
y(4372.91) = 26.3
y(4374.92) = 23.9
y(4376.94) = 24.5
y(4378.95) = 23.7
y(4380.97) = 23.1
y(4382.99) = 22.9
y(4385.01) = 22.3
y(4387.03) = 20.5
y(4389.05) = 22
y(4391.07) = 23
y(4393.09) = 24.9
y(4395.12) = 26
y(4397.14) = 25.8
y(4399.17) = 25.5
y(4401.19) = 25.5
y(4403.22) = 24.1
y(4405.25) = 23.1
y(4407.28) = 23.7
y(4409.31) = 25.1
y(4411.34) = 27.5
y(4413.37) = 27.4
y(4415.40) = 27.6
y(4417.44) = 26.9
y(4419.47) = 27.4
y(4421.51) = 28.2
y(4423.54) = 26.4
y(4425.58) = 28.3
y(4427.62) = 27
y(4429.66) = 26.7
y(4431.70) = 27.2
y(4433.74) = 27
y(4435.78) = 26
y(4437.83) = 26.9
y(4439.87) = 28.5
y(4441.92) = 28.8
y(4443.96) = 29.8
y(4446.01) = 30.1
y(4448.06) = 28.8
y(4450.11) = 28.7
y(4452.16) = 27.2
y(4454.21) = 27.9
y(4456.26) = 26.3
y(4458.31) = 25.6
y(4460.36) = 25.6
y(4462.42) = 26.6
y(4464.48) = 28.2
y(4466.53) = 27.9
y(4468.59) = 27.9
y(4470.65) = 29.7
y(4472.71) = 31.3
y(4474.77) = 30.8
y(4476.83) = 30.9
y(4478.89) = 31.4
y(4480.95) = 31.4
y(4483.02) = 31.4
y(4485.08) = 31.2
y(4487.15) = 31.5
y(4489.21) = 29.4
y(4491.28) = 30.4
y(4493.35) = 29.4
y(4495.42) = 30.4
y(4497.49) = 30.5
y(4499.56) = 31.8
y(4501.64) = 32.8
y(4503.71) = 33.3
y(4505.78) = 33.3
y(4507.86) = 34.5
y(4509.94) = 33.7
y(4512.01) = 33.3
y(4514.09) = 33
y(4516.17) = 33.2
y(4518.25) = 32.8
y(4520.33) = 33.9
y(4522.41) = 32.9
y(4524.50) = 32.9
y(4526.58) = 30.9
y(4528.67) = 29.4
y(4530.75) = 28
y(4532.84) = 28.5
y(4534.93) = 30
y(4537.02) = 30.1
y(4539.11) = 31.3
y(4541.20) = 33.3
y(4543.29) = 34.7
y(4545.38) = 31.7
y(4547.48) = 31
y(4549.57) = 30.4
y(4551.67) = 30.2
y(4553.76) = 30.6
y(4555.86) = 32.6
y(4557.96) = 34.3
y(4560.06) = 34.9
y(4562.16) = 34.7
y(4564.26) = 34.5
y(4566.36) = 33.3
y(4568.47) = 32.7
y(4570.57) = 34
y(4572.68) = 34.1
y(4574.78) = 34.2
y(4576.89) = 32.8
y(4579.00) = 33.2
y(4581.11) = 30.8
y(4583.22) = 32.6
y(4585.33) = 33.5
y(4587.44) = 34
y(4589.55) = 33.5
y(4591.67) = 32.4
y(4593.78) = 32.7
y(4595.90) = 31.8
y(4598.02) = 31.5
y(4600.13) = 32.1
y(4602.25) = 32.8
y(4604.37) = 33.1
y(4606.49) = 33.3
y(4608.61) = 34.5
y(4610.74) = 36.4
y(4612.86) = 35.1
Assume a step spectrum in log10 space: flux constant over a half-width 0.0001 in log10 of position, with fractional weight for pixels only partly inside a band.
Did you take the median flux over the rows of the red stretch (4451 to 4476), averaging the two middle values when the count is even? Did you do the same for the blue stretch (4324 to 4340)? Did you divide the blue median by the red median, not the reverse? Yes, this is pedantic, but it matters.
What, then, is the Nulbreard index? 0.88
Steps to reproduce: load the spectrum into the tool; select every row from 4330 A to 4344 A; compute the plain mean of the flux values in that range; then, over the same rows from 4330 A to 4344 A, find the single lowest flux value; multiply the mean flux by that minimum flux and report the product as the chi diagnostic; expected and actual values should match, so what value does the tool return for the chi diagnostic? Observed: 546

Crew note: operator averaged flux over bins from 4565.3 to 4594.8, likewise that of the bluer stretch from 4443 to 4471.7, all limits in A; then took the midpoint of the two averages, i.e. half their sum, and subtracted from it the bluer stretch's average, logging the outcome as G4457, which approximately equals 2.6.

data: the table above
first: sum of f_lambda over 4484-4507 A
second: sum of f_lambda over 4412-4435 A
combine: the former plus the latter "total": 644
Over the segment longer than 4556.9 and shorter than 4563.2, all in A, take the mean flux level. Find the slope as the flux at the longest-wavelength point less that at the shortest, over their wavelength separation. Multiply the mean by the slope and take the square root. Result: 1.8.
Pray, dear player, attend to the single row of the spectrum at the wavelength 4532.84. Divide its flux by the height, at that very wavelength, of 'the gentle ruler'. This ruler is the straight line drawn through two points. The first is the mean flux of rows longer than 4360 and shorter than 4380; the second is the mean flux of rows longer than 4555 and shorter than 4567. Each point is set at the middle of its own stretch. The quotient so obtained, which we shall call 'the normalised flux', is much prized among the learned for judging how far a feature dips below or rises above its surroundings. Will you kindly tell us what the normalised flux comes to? 0.87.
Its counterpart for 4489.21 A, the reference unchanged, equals 0.95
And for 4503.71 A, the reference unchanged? 1.05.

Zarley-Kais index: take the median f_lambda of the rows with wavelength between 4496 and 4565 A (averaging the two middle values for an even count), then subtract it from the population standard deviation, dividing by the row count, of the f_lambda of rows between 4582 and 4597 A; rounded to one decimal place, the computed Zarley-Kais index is -32.1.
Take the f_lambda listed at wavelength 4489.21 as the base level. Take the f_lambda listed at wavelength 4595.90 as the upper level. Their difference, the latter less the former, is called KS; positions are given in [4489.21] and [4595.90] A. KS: 2.4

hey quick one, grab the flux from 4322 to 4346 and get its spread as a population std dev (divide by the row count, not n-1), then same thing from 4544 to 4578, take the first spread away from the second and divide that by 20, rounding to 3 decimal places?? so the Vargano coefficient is 0.010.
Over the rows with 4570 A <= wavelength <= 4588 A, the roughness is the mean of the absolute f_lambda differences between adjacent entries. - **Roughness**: 0.95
